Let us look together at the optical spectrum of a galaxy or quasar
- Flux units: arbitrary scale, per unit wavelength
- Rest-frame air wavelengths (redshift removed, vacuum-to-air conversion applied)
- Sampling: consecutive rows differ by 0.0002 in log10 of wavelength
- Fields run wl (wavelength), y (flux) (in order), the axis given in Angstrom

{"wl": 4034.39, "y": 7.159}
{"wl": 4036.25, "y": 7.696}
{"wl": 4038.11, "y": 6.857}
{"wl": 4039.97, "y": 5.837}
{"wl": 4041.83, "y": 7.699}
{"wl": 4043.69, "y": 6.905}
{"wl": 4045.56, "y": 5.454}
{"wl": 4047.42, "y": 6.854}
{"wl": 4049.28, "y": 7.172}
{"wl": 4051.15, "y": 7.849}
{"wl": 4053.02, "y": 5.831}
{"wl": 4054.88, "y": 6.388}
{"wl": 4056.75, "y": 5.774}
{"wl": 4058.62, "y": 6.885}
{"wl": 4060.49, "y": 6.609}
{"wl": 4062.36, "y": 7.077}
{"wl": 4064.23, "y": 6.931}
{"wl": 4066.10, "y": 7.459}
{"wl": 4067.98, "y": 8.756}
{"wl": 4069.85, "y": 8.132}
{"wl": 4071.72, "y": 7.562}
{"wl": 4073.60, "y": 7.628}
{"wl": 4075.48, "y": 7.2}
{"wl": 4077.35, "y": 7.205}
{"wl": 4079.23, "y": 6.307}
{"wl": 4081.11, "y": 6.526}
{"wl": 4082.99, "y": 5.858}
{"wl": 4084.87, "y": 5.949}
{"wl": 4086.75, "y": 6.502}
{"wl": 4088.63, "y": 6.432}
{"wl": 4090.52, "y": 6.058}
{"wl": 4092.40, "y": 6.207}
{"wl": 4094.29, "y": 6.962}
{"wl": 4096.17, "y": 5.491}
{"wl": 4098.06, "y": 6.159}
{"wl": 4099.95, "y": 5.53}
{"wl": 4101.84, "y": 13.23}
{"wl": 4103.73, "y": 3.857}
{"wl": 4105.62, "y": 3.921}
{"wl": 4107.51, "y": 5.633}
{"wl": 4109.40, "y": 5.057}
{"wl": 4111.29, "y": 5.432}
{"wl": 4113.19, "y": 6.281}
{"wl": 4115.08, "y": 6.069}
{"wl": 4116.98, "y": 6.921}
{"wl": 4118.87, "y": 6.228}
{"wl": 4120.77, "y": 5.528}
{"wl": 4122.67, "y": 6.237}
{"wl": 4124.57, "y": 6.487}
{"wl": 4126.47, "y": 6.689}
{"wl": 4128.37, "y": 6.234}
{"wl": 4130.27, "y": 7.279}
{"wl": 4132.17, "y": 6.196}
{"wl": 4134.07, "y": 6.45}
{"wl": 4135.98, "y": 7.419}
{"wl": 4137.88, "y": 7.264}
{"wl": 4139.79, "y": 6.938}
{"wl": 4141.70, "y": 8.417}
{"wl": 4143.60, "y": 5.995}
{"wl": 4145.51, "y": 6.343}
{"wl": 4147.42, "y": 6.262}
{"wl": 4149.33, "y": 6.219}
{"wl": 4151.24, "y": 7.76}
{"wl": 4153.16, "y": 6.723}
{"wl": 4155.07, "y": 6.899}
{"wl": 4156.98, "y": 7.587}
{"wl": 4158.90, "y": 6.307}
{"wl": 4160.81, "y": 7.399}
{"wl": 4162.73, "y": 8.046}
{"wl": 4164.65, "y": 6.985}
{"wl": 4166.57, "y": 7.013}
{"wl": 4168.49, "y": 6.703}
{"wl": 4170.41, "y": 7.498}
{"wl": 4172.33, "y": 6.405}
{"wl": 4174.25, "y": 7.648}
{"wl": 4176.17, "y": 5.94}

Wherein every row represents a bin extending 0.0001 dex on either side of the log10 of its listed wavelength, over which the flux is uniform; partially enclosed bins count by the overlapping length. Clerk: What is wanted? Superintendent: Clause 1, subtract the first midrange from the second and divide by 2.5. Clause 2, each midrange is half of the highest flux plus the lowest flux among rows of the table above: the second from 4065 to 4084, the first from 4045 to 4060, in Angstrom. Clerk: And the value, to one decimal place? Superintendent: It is 0.3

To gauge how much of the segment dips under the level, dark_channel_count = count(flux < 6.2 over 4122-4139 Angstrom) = 1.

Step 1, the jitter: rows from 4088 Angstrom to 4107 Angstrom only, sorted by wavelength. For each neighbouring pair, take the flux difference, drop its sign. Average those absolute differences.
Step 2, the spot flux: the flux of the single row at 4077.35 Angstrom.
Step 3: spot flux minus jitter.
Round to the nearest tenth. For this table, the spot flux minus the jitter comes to 4.9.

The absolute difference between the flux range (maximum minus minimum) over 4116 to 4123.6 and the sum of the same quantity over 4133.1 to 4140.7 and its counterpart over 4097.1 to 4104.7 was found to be 8.9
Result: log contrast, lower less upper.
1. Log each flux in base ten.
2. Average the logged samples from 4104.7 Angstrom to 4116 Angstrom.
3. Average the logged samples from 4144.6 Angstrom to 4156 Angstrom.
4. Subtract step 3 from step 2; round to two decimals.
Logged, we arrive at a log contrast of -0.10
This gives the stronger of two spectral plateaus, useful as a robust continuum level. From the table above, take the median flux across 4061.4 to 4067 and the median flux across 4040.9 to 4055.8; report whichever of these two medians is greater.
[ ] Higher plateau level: 7.1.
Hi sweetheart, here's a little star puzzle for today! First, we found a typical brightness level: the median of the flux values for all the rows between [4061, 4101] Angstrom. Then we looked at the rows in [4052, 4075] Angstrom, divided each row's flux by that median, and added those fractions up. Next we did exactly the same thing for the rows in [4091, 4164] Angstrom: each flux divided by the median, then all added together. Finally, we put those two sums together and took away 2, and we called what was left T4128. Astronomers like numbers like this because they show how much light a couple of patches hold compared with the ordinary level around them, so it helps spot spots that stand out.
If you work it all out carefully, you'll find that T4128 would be 49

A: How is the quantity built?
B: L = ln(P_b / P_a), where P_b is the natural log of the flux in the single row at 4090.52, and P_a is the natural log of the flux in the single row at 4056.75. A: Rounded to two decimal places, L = 0.03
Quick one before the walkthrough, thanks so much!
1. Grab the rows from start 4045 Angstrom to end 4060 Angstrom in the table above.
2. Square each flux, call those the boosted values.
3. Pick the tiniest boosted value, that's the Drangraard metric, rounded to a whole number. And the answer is 30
